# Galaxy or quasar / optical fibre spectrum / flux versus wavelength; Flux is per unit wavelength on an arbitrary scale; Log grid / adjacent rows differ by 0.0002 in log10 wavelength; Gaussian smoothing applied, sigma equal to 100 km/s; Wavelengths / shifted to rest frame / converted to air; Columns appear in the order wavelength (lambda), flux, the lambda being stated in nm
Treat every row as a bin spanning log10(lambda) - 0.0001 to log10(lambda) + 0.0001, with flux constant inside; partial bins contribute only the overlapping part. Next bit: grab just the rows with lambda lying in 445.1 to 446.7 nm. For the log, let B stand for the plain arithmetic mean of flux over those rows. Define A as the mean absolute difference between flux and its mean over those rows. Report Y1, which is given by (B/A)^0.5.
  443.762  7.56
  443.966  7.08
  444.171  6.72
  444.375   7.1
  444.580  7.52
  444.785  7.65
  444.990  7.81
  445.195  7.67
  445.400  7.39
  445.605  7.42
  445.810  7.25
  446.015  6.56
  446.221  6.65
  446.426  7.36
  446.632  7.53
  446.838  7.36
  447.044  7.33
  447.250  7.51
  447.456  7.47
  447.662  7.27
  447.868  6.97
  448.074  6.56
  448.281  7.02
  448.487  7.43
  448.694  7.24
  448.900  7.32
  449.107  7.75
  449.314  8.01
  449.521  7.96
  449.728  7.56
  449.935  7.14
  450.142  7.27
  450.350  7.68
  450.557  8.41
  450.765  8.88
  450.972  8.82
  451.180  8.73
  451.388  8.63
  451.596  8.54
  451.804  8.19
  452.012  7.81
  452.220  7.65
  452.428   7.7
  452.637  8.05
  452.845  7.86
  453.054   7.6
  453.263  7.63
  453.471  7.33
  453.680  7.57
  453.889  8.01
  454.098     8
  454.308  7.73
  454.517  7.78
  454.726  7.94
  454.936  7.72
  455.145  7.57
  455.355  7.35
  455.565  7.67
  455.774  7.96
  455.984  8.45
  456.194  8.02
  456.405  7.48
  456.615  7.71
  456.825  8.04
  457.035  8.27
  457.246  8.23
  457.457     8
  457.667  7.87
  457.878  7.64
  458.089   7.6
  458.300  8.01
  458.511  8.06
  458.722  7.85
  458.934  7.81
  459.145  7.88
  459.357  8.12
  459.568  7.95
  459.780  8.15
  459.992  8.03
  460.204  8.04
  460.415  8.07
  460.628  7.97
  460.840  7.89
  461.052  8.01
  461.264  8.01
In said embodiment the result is 4.8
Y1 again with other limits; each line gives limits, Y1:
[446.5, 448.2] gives 5.5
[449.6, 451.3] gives 3.5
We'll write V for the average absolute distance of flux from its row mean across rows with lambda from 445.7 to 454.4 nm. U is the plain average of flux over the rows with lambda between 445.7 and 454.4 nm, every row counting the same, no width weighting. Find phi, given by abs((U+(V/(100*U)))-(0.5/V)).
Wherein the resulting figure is 6.5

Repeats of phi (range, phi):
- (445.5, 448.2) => 5.5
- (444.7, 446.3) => 5.9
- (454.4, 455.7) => 4.1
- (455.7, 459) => 5.4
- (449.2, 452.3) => 7.0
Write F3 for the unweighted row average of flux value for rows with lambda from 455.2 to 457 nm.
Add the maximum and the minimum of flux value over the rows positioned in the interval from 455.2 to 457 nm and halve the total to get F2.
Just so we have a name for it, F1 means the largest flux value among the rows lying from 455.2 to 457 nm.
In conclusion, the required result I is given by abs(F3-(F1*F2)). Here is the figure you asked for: 59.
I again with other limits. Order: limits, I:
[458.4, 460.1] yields 57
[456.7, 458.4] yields 58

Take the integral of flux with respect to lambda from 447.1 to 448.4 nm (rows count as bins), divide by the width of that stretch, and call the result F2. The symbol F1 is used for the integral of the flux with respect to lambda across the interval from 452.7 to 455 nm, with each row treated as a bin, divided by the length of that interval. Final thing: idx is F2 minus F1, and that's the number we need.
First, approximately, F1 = 7.75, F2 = 7.15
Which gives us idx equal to -0.6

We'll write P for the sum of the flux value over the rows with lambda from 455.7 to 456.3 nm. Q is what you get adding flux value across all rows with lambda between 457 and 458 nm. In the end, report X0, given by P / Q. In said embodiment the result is 0.61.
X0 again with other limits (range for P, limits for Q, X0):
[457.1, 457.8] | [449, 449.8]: 0.77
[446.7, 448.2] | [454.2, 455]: 1.62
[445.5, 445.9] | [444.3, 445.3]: 0.39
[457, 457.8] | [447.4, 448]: 1.49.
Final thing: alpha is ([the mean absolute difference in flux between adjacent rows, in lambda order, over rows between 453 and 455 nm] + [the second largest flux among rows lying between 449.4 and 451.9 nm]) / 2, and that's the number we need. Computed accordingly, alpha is 4.51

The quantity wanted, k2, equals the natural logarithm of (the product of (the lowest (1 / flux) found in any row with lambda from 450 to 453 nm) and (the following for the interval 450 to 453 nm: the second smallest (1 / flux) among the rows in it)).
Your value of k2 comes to -4.36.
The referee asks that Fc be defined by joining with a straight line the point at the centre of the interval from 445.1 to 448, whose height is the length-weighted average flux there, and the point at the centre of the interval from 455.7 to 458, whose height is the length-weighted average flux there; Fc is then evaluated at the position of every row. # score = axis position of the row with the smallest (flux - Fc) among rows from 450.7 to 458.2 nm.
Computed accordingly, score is 455.355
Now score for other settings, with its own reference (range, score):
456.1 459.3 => 456.405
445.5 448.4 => 448.074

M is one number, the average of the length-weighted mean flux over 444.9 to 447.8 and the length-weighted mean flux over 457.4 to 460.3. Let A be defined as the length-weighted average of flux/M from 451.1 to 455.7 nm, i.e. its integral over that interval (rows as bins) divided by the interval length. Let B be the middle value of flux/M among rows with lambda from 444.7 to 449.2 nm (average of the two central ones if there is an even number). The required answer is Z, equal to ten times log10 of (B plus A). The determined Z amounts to 3.00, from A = 1.03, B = 0.97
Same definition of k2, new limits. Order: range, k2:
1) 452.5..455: -4.17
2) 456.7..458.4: -4.22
